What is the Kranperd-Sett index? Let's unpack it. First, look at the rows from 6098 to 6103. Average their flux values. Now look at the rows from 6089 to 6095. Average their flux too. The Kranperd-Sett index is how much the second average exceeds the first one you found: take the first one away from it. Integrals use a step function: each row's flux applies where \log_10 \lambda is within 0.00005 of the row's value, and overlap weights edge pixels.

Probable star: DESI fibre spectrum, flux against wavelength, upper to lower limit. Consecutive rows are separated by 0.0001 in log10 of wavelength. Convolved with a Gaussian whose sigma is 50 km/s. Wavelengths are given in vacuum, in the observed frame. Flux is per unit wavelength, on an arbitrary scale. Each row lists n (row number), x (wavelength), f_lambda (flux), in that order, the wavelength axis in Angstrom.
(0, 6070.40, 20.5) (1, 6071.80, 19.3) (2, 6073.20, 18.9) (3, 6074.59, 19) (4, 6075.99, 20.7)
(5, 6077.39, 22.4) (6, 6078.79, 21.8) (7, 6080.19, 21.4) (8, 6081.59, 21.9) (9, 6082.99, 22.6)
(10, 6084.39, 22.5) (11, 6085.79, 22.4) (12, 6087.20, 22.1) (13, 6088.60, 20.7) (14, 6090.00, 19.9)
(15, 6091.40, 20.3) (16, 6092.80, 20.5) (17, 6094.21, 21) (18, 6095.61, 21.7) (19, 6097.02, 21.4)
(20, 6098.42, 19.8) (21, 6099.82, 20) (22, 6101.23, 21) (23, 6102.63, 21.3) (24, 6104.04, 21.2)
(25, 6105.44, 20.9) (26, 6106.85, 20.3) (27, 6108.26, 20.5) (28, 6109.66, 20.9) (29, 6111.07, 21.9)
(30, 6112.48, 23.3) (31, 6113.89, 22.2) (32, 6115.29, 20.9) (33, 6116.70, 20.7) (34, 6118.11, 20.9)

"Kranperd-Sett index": -0.1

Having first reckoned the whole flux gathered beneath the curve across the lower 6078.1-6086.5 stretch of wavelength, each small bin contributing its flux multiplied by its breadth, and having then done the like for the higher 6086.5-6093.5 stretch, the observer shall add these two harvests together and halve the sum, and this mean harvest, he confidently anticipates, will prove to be 165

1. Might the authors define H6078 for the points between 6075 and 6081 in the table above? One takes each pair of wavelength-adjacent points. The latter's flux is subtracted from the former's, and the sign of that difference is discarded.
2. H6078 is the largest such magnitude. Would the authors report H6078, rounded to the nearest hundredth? 1.70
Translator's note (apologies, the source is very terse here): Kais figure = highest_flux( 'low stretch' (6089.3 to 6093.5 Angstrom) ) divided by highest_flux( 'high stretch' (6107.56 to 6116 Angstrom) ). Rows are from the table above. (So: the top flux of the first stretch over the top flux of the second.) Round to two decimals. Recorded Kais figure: 0.88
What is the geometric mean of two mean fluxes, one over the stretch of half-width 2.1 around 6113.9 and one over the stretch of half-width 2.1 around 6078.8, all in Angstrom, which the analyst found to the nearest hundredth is 22.00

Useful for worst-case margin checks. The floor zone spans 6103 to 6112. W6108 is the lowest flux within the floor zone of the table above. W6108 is 20.3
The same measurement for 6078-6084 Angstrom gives 21.4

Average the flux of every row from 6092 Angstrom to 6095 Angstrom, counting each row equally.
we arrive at 20.8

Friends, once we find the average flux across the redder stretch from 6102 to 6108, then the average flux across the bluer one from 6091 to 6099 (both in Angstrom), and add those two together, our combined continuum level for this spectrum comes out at 41.7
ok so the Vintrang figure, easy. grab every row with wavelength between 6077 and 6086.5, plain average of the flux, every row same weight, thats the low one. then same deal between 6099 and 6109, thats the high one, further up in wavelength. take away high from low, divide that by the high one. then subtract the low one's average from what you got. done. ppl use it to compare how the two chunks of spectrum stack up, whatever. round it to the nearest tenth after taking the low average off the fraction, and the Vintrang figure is -22.1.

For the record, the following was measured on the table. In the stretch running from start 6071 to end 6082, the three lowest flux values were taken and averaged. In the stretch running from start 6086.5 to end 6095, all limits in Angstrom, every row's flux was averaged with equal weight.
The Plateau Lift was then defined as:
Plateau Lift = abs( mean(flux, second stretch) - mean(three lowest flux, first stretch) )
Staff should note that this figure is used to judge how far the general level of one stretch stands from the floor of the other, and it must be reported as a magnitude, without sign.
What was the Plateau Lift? 1.7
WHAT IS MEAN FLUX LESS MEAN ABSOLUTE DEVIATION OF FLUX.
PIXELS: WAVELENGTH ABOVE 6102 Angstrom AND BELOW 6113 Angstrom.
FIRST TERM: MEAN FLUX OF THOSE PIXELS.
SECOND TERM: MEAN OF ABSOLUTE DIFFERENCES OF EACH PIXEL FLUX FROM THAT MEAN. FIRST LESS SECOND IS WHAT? 20.6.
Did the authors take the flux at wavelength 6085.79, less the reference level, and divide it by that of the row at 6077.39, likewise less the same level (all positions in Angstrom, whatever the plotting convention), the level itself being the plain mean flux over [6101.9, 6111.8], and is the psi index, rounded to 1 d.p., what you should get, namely 1.0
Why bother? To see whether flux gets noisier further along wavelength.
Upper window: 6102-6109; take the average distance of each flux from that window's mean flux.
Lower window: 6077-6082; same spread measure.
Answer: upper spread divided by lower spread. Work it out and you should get 1.3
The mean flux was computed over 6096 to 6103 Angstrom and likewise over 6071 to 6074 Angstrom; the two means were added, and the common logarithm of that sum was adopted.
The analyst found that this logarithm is 1.60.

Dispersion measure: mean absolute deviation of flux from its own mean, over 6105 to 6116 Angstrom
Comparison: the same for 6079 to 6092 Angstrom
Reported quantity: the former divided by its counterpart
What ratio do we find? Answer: 1.0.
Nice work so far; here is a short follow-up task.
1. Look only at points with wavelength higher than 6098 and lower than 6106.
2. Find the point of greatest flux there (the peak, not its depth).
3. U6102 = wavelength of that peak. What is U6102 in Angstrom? 6102.63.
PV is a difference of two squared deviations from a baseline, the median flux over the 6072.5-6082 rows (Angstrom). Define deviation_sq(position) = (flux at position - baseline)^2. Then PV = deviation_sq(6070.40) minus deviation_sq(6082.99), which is -1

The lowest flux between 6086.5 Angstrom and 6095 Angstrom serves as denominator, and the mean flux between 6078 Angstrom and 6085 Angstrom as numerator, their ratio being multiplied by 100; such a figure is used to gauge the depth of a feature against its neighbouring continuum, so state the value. 111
